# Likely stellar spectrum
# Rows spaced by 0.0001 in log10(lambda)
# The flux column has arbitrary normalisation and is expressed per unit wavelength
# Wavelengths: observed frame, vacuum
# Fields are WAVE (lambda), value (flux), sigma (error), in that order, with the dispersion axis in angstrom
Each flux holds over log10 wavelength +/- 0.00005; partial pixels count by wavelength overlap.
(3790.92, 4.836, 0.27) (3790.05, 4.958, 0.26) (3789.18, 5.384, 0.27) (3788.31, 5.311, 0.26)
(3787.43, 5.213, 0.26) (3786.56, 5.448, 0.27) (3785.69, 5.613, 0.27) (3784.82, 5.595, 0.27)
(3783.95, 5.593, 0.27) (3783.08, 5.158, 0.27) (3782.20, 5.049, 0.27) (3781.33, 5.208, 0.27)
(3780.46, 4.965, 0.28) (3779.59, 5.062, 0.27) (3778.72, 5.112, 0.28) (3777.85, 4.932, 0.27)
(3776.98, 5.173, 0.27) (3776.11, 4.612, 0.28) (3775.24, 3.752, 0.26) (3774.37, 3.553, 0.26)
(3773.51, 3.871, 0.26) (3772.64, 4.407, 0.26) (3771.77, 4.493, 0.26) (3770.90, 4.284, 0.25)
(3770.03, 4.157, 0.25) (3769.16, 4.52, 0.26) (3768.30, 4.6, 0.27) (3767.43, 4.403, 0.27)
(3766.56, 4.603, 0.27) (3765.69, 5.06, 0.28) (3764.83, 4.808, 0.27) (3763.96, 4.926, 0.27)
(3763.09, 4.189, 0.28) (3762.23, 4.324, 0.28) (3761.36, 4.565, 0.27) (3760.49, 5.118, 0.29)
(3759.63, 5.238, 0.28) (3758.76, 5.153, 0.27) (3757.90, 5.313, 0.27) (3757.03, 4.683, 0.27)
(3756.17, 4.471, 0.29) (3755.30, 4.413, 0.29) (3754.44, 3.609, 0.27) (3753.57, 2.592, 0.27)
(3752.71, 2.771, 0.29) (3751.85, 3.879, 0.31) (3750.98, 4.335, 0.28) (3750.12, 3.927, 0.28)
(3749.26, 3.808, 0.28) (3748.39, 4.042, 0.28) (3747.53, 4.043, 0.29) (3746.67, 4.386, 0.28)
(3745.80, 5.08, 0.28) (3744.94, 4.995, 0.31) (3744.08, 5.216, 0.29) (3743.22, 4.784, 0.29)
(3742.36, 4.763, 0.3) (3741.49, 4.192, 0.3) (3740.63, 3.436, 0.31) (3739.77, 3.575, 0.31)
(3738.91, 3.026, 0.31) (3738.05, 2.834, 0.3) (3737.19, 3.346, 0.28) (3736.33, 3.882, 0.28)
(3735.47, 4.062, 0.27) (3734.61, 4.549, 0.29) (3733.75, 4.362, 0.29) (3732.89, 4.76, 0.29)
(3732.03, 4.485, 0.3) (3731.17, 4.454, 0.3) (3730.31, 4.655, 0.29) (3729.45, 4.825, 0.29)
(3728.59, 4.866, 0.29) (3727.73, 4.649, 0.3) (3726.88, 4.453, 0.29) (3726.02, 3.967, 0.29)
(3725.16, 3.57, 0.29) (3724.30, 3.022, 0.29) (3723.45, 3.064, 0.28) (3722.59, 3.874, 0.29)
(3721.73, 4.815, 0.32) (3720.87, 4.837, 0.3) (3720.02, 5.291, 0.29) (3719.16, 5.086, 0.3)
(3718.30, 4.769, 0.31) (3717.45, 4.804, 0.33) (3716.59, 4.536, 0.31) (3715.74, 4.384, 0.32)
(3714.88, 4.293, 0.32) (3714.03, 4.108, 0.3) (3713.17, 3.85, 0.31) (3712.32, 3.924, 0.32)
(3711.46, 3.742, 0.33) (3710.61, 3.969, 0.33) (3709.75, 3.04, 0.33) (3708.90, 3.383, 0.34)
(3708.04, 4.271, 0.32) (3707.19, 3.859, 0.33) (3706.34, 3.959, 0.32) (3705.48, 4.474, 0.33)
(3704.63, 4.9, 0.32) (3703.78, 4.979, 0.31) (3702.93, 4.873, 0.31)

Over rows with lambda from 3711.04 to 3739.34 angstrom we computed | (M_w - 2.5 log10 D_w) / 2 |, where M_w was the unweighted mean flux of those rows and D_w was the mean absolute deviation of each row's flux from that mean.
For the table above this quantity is 2.45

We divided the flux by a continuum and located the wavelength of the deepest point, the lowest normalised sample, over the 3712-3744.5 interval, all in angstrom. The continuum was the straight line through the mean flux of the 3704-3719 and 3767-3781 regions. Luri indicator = 3738.05 angstrom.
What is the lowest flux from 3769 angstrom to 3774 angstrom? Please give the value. 3.871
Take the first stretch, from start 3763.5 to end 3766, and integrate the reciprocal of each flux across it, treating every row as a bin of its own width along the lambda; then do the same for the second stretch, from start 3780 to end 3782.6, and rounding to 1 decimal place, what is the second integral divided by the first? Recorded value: 1.0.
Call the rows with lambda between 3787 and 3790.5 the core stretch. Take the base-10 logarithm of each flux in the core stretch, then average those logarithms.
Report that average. 0.72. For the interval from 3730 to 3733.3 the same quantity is 0.66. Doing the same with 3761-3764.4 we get 0.65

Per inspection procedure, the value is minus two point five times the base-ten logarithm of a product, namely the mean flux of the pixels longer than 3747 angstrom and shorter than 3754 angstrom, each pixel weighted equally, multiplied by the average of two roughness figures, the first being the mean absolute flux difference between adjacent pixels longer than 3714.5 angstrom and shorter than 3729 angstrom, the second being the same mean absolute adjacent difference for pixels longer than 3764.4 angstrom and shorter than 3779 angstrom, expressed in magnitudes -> -0.16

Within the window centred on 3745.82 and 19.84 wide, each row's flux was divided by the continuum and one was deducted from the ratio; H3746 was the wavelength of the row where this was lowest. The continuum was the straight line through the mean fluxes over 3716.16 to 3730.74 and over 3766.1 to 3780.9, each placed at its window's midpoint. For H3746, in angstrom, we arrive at 3753.57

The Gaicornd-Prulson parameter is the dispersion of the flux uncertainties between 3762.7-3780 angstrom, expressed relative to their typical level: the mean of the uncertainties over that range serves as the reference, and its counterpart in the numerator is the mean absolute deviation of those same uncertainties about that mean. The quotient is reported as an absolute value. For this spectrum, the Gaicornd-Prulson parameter 0.0285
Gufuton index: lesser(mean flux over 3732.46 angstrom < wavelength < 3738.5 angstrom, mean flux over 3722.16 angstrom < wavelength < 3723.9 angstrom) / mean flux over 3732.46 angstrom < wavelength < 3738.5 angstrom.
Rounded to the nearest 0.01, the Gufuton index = 0.87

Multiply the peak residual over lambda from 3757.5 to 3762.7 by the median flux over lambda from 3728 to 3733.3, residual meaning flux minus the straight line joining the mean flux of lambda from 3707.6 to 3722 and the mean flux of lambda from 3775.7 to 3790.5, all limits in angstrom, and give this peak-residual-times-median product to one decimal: 2.1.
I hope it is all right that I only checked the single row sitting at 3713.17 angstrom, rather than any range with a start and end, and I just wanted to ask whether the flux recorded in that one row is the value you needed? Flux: 3.85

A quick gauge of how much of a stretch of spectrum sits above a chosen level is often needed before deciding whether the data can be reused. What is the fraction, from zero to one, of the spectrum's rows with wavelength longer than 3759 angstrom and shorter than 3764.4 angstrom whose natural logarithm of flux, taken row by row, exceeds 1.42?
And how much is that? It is 1.00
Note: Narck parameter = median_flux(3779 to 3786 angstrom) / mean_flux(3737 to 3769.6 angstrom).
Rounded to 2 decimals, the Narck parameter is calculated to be 1.21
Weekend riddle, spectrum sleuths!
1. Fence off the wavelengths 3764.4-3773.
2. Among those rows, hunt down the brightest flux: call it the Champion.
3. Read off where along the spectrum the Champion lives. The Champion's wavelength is 3765.69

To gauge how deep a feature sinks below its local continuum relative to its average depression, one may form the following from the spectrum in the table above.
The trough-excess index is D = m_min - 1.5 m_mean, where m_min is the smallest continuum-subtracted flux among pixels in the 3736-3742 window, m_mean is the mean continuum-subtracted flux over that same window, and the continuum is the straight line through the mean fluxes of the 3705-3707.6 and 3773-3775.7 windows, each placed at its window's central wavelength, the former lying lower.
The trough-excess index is -0.42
